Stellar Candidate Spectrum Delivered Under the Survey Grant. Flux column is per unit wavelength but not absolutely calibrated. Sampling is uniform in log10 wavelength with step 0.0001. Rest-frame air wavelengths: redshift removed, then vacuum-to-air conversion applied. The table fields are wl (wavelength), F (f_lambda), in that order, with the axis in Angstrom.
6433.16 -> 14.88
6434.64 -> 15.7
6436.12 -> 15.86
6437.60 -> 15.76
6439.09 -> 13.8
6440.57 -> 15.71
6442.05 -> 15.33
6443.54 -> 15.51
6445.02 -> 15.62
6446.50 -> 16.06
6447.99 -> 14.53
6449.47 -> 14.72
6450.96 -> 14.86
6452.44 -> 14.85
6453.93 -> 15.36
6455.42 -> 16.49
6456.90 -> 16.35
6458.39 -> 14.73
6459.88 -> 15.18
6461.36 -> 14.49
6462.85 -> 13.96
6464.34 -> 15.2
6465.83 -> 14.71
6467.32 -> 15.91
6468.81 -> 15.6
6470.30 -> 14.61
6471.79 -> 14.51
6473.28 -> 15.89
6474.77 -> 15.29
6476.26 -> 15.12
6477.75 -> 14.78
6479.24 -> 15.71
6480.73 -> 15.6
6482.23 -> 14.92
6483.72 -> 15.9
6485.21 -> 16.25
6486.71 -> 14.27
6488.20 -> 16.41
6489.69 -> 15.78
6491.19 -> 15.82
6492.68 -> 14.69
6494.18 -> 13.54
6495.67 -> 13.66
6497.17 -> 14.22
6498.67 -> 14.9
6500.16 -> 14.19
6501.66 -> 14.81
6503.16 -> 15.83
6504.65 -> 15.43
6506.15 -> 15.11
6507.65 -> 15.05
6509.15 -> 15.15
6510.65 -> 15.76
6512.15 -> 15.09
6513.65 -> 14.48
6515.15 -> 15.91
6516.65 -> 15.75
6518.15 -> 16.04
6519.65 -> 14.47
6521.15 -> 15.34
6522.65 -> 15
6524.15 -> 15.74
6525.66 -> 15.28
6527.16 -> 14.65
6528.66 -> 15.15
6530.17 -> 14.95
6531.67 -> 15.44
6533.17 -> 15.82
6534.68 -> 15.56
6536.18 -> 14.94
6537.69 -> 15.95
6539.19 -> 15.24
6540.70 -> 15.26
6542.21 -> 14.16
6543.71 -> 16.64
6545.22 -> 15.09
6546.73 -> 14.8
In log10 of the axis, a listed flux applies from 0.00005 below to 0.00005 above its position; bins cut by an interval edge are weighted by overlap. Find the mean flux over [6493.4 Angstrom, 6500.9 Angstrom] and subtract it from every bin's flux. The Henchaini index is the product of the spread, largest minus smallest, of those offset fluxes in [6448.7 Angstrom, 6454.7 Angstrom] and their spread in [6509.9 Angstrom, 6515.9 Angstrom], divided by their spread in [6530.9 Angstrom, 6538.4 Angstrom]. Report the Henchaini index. 0.91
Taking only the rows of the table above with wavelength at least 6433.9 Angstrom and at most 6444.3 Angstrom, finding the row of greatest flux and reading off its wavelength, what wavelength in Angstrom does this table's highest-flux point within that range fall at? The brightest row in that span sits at 6436.12 Angstrom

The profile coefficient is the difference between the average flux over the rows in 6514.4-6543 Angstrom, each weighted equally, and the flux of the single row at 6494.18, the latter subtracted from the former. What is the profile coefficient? 1.8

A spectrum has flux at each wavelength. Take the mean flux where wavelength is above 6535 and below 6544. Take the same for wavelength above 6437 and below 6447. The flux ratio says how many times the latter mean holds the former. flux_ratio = 1.00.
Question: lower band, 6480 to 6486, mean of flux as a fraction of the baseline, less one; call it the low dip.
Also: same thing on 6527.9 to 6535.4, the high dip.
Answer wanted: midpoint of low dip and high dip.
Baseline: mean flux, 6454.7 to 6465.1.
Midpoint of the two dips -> 0.021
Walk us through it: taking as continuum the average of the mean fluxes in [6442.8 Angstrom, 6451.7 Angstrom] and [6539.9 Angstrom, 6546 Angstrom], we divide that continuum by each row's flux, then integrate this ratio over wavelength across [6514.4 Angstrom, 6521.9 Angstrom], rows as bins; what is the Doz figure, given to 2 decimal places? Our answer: 7.39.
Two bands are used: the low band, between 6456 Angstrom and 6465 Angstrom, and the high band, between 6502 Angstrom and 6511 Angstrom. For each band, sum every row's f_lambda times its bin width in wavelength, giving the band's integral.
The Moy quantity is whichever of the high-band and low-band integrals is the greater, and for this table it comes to 138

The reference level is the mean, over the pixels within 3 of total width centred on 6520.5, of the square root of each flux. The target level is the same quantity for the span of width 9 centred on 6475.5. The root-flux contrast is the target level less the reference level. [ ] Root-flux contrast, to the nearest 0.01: 0.04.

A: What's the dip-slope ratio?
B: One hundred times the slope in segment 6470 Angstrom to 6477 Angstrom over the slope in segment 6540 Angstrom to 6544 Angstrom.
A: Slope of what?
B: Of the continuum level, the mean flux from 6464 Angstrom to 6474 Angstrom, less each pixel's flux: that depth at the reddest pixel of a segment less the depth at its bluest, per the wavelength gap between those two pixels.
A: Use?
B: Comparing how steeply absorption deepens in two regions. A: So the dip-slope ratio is 19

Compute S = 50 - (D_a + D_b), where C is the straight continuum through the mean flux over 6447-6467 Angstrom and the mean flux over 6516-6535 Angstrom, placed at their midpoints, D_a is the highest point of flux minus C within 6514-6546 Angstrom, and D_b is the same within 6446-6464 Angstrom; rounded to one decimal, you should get 47.3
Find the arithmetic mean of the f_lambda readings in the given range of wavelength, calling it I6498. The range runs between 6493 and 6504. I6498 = 14.5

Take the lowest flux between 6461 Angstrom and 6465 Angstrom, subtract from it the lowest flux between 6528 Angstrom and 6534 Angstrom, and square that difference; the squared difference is 1.0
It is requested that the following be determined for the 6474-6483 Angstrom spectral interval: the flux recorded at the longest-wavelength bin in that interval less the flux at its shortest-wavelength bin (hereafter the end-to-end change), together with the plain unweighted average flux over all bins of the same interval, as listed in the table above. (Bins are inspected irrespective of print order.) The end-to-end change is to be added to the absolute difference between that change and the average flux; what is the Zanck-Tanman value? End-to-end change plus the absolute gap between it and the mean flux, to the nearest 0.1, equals 15.2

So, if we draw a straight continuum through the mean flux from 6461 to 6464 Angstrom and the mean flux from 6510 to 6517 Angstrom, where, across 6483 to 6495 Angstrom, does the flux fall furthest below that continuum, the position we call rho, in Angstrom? 6494.18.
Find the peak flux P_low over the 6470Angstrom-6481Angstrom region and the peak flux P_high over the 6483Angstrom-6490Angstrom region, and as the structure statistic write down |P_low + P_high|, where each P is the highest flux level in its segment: 32.3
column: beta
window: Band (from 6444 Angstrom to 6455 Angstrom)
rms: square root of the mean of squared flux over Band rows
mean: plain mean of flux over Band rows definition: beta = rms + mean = 30.3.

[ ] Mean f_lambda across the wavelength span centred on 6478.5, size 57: 15.1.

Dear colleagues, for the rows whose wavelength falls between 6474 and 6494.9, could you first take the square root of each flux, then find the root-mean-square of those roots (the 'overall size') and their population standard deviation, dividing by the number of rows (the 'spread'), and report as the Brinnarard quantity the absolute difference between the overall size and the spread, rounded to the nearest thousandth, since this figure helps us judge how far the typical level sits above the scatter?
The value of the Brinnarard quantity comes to 3.812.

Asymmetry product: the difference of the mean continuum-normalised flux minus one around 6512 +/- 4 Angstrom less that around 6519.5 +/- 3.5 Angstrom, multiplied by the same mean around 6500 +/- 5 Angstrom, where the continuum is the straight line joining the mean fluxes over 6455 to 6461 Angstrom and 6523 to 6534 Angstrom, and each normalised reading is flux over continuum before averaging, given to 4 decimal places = 0.0003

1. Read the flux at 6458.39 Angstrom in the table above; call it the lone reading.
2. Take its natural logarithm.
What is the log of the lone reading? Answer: 2.69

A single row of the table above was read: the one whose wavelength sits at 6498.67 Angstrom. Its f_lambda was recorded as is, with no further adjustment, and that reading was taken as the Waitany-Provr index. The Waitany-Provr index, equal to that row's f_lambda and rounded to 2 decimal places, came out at 14.90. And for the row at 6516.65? 15.75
